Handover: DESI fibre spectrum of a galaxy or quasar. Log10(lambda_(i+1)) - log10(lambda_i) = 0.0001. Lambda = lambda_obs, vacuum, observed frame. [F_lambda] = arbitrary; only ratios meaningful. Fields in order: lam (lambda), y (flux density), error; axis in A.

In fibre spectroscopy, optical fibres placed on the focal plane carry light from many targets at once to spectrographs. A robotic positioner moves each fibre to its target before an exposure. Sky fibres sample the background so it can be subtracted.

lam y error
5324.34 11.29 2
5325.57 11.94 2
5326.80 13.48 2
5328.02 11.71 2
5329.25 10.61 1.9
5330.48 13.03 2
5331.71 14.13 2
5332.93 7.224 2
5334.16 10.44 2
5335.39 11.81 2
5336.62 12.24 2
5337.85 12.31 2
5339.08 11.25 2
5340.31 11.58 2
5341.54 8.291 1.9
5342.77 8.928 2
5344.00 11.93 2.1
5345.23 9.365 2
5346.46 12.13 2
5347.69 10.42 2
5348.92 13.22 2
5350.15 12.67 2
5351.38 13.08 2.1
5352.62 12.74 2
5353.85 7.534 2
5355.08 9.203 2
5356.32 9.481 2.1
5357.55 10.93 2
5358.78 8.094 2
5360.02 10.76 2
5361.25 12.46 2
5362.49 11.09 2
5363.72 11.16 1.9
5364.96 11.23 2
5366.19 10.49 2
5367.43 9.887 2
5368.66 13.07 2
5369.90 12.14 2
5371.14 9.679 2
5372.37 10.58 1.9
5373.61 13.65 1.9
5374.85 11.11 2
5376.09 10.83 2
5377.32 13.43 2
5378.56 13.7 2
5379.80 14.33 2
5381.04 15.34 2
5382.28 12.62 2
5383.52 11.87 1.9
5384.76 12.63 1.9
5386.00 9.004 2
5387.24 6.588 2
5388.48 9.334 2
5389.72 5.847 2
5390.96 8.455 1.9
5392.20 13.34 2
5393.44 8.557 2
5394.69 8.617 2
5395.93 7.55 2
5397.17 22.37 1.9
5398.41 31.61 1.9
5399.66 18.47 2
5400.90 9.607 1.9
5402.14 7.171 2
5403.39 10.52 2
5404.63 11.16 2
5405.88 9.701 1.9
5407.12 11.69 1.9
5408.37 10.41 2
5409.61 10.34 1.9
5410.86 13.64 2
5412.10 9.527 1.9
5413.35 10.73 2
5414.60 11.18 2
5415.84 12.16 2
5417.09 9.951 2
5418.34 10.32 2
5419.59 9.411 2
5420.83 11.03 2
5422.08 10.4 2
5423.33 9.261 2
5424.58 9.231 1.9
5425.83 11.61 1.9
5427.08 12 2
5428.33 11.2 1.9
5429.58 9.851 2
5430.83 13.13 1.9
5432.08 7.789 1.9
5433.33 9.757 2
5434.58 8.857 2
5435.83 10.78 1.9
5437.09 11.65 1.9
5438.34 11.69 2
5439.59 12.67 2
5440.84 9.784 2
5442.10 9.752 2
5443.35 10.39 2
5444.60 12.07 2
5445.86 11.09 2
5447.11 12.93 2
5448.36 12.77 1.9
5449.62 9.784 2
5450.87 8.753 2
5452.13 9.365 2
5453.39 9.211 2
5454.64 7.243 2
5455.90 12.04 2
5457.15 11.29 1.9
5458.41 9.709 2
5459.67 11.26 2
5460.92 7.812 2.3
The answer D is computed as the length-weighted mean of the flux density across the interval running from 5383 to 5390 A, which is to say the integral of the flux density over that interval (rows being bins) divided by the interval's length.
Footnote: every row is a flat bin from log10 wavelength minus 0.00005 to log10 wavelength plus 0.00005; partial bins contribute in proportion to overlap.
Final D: 9.3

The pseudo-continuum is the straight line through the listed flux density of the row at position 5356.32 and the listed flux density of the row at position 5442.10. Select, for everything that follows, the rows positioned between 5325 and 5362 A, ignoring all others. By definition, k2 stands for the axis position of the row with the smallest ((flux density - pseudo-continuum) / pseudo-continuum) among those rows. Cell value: 5332.93 A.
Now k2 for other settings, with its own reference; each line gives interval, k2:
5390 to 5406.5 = 5402.14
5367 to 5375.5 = 5371.14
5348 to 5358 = 5353.85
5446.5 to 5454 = 5450.87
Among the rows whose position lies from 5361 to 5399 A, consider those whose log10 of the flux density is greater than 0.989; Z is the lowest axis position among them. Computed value 5361.25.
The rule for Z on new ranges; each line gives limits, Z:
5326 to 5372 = 5326.80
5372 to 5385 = 5372.37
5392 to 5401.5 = 5392.20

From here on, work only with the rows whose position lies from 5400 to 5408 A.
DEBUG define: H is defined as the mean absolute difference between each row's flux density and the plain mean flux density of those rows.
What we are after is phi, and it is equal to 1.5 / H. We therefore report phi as 1.31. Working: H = 1.15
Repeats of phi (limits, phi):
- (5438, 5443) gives 1.24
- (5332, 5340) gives 1.10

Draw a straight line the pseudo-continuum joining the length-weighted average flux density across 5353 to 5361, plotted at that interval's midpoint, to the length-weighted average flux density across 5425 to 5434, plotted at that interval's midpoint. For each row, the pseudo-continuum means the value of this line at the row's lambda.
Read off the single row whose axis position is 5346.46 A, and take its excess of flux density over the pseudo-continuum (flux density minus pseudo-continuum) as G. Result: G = 2.7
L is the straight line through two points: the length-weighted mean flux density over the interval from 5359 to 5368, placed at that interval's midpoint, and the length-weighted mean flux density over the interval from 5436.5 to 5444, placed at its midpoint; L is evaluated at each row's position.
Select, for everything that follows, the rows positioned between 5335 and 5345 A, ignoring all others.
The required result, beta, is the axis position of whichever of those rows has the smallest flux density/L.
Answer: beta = 5341.54 A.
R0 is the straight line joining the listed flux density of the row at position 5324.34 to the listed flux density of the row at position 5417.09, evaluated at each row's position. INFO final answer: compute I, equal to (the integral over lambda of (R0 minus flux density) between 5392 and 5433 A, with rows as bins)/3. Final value -21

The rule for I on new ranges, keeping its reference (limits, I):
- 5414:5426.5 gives -2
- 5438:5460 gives -8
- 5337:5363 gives 1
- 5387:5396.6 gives 5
